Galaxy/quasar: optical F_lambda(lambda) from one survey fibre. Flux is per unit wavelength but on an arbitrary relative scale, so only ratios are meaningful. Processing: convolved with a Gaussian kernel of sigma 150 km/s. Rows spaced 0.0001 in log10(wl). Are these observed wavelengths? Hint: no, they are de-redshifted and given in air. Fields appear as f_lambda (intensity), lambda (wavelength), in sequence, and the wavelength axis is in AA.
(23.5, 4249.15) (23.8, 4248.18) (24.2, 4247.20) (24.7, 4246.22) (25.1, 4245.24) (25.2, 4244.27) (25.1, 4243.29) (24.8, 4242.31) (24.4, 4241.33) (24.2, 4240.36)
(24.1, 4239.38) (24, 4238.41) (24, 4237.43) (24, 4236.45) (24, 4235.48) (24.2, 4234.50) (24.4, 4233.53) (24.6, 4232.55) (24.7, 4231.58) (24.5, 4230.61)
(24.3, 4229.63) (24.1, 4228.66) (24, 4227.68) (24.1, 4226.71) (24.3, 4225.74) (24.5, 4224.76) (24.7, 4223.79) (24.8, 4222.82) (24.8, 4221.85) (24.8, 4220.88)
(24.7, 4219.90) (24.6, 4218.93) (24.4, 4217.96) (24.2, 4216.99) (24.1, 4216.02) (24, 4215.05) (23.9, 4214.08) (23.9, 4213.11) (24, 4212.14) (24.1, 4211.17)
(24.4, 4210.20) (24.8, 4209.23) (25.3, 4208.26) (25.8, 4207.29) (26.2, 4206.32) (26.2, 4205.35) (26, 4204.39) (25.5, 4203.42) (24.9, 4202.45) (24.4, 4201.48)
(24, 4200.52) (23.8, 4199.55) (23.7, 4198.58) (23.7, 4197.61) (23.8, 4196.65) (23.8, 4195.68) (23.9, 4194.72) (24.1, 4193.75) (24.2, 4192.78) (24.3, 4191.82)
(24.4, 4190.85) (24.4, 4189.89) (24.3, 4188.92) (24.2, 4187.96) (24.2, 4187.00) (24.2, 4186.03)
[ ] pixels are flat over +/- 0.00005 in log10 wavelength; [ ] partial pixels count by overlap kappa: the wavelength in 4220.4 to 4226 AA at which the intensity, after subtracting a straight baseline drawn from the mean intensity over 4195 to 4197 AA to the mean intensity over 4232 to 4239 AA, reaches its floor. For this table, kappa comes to 4225.74 AA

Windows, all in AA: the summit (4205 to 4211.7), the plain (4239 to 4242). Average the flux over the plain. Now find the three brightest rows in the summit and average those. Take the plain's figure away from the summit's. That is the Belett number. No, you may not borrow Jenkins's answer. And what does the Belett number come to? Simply 1.8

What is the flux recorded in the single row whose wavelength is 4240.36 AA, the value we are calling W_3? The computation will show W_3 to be 24.2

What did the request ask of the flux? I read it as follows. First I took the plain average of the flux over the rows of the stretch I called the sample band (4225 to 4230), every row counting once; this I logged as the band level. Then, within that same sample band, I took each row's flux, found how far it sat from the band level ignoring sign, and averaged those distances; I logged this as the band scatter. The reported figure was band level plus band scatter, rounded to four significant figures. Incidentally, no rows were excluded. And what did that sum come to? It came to 24.27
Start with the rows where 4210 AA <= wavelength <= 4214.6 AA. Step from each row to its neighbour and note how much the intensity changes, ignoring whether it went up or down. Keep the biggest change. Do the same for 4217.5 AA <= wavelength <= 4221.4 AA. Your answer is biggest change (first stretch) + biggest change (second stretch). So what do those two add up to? 0.5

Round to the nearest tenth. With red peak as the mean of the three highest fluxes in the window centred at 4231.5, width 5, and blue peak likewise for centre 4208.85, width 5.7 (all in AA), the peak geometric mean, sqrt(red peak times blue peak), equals 25.2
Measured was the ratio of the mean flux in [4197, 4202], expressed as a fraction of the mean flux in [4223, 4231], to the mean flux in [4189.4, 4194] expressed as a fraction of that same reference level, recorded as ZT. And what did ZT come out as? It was 0.99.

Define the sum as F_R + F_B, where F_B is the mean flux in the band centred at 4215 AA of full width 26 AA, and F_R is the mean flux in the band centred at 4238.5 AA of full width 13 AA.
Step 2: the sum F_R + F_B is 49.1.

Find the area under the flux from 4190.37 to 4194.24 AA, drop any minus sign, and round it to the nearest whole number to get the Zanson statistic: 94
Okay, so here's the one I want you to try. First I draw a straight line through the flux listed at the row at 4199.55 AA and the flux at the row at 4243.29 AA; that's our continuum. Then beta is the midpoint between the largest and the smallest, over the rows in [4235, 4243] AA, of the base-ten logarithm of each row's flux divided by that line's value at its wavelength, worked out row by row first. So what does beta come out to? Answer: -0.011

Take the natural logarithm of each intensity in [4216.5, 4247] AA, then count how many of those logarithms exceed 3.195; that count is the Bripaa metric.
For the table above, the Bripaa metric 15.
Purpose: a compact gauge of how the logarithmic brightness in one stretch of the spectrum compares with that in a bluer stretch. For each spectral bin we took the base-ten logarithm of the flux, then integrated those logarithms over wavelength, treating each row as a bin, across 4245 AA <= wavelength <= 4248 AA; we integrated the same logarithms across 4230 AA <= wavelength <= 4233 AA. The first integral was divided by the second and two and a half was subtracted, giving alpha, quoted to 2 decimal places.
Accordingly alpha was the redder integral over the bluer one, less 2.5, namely -1.50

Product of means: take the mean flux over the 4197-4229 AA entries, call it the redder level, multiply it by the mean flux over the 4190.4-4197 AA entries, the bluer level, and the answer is 591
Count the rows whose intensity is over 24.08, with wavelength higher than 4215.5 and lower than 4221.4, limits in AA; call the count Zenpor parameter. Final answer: 6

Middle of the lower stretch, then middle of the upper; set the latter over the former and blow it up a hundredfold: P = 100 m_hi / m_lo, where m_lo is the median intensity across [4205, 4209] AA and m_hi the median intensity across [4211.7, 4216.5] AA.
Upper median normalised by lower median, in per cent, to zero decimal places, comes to 92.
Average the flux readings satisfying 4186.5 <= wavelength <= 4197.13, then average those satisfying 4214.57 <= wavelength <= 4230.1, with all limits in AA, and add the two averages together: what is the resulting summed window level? 48.5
